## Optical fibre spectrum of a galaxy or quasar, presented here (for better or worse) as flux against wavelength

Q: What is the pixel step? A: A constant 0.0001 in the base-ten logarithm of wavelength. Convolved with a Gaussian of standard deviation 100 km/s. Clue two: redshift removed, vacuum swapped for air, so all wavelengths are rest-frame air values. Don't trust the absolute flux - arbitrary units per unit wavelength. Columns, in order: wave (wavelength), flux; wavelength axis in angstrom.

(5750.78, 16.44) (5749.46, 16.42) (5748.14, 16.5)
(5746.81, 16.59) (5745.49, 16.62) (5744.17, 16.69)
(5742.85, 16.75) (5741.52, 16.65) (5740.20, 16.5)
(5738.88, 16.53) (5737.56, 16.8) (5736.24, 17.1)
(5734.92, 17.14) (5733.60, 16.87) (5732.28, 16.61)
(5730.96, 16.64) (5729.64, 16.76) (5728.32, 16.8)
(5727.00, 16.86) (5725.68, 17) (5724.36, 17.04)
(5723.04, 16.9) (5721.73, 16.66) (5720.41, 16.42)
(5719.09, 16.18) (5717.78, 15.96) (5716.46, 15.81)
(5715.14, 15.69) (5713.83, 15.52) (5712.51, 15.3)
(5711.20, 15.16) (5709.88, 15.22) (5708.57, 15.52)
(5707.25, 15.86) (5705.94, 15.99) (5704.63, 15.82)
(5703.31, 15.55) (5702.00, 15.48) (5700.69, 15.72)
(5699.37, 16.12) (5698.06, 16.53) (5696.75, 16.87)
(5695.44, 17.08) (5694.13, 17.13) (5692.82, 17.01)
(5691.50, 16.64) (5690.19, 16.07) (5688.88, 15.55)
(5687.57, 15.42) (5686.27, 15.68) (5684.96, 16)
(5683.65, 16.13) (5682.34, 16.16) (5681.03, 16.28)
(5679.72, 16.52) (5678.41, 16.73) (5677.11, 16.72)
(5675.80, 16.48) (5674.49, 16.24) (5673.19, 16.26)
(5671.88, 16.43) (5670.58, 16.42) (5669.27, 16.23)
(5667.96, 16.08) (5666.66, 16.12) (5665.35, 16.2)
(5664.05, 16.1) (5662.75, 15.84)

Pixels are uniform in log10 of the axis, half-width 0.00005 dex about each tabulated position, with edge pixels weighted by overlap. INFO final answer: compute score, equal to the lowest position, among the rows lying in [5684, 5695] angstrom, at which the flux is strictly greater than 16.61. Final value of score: 5691.50 angstrom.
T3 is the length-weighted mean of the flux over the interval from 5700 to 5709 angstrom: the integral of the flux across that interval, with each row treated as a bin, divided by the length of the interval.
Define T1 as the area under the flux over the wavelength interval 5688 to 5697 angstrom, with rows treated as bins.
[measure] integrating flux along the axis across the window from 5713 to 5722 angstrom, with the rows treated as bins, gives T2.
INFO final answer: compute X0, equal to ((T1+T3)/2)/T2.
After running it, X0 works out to 0.57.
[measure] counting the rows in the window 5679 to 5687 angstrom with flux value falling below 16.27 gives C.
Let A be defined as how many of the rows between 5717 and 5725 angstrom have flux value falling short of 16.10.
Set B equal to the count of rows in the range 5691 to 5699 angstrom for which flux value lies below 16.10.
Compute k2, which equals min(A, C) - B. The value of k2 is 1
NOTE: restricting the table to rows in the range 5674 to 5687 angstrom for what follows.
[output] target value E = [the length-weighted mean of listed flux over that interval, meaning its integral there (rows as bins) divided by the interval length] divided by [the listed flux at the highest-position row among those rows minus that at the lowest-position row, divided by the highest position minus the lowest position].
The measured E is -343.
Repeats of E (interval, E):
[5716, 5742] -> 497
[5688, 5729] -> 510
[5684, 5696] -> 158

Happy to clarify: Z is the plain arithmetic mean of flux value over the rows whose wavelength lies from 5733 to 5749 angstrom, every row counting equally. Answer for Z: 16.7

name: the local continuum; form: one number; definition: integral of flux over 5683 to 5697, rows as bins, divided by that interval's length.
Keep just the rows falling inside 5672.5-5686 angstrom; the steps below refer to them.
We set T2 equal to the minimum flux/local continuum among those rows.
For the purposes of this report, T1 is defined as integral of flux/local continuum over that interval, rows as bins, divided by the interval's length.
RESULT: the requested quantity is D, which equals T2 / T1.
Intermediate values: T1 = 1.00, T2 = 0.981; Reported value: 0.98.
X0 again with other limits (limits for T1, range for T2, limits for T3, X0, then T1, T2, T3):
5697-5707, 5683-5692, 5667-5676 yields 0.61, 159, 143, 16.3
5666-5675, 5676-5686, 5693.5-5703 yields 0.50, 146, 163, 16.4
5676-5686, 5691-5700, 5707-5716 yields 0.59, 163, 151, 15.5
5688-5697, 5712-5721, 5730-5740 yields 0.58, 149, 143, 16.8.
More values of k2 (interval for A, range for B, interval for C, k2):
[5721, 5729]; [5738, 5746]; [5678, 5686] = 0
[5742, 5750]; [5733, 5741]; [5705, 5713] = 0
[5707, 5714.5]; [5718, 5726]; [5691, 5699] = 0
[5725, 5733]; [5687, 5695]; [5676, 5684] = -3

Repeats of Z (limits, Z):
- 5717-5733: 16.7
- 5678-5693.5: 16.2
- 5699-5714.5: 15.6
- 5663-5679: 16.3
